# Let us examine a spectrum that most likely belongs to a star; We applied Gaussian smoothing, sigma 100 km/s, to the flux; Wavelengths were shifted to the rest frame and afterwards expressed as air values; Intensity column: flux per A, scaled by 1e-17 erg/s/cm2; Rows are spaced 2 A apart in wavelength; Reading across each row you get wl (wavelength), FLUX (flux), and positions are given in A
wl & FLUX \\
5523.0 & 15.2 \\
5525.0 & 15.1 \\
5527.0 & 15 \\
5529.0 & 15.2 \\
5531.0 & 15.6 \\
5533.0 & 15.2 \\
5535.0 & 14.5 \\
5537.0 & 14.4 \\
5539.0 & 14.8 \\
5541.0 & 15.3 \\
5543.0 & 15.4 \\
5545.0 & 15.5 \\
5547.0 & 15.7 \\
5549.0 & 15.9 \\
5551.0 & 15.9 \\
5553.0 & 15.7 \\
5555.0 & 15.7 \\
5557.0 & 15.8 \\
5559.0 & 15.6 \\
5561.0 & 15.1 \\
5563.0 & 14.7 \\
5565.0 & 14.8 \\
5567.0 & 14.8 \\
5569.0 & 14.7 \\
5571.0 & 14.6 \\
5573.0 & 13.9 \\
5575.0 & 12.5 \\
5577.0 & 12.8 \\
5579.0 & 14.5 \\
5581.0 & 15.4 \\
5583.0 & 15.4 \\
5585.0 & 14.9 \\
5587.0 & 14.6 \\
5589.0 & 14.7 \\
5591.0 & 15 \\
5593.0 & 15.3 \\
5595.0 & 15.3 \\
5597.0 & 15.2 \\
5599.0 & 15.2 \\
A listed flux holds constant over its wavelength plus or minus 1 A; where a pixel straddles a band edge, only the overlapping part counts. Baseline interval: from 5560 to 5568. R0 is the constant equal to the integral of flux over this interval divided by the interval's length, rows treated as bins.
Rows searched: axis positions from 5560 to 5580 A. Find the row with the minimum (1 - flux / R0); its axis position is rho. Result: 5561.0 A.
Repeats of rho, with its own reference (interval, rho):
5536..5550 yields 5549.0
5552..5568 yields 5557.0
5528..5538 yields 5531.0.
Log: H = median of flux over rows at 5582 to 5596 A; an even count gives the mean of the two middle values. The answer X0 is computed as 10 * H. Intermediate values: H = 15.0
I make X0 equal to 150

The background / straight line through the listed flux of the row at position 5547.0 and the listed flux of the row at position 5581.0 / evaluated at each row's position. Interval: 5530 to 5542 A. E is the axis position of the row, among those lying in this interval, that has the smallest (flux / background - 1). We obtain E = 5537.0 A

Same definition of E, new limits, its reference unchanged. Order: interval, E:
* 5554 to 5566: 5563.0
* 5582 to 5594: 5587.0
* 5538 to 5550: 5539.0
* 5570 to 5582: 5575.0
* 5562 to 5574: 5573.0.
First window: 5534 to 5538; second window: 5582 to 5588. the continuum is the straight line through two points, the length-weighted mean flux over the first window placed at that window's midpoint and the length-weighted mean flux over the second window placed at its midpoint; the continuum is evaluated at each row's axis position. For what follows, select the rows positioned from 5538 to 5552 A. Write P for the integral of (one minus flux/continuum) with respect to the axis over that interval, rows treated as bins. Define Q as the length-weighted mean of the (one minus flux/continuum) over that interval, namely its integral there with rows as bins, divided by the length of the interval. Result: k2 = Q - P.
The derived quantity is 0.85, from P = -0.92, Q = -0.07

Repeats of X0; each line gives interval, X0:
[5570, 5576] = 139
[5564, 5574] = 147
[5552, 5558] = 157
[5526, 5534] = 152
